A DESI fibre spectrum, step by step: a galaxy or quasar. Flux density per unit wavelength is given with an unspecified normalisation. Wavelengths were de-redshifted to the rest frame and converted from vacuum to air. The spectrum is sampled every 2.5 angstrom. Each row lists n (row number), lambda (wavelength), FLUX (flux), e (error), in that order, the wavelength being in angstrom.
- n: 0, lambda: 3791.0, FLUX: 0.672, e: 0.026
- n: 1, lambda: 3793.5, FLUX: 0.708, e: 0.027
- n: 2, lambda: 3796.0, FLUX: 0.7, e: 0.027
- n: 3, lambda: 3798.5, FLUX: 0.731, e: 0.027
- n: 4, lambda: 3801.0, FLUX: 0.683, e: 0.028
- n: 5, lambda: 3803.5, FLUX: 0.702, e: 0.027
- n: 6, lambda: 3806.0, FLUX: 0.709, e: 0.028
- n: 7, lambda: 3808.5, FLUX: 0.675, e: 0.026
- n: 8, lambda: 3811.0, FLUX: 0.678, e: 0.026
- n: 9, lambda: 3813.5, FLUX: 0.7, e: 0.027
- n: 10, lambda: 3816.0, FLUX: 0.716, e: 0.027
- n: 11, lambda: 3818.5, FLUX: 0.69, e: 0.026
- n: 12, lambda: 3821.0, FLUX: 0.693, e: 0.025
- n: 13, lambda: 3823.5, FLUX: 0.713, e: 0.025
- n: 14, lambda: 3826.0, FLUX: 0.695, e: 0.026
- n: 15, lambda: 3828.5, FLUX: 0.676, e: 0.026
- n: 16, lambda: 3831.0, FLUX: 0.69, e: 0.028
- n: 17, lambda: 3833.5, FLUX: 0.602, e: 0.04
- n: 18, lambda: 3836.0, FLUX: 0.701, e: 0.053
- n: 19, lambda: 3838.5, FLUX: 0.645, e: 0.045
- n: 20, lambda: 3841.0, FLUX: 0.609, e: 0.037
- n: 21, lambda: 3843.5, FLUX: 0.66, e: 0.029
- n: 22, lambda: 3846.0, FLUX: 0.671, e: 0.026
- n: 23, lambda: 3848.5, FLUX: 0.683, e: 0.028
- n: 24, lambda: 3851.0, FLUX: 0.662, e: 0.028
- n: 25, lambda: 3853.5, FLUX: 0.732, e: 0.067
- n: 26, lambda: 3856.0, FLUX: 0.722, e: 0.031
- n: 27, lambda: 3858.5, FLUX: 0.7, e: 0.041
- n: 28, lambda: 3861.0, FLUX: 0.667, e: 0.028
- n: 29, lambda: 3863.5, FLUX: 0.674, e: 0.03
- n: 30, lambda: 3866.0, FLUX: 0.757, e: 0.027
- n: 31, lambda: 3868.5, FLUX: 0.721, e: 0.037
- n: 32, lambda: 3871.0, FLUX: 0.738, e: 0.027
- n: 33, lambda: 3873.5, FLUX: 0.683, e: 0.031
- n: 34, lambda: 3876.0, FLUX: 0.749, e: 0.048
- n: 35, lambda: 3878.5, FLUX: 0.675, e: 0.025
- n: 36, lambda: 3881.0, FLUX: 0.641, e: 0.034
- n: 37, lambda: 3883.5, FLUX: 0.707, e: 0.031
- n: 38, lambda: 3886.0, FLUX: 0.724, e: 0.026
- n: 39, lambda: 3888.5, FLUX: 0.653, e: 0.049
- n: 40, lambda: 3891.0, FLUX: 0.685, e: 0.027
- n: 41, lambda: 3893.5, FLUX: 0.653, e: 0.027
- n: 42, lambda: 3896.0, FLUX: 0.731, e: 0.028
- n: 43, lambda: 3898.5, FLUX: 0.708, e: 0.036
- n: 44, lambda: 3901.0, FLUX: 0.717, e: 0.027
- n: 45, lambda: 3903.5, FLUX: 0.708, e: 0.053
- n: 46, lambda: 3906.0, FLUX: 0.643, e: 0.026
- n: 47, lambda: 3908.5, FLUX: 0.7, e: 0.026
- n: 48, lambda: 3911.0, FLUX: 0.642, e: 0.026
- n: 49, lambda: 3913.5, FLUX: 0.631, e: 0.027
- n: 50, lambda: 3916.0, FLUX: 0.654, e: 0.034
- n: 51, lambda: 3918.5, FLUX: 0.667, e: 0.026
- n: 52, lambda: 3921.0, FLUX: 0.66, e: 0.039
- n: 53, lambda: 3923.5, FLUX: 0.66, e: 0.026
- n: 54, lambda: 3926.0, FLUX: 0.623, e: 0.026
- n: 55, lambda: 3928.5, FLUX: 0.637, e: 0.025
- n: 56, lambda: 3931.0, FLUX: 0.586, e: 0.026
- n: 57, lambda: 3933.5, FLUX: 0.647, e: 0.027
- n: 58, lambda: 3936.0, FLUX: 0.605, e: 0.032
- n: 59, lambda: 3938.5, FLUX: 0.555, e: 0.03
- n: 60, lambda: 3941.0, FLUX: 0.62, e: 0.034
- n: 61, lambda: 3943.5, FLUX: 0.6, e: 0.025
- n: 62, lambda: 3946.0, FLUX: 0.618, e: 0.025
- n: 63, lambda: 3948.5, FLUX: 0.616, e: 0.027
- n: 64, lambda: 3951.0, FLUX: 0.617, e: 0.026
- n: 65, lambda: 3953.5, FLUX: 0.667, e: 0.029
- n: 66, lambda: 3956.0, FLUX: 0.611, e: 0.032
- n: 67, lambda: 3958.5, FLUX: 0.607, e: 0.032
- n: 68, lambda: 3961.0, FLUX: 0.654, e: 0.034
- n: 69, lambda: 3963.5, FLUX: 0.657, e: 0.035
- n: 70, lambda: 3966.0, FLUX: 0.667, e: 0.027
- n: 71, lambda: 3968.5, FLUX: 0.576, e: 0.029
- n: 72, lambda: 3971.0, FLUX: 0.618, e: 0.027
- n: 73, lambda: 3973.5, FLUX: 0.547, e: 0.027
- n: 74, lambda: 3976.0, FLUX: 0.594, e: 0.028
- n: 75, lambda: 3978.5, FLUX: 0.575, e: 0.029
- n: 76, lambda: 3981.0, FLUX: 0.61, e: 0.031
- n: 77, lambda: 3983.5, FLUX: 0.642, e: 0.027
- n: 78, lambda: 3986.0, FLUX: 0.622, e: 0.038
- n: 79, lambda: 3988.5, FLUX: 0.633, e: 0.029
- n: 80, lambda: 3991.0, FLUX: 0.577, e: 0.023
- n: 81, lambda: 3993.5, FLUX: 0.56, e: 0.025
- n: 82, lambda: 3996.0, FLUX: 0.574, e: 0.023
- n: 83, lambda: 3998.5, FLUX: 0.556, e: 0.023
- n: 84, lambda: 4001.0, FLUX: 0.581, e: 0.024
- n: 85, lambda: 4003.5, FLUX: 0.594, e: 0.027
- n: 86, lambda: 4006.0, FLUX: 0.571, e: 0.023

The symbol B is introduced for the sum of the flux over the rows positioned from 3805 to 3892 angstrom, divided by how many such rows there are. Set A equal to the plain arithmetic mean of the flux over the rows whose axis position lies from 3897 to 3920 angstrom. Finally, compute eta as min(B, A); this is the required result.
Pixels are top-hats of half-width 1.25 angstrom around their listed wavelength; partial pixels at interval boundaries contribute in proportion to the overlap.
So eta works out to 0.674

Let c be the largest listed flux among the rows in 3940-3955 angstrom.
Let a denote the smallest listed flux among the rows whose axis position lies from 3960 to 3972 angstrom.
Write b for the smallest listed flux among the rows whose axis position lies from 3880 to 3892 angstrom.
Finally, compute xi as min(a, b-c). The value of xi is -0.03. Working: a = 0.576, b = 0.641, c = 0.667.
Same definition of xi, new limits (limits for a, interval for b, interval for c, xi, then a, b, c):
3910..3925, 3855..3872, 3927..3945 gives 0.02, 0.631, 0.667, 0.647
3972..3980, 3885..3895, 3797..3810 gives -0.08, 0.547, 0.653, 0.731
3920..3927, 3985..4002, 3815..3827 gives -0.16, 0.623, 0.556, 0.716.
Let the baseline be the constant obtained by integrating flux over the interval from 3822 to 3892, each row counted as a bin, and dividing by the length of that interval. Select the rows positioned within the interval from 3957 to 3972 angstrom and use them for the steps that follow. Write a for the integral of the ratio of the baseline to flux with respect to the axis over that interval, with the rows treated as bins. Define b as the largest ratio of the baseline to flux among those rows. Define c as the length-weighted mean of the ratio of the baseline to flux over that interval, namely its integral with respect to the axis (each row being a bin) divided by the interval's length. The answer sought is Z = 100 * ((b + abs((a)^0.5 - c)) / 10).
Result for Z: 41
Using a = 16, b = 1.19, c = 1.09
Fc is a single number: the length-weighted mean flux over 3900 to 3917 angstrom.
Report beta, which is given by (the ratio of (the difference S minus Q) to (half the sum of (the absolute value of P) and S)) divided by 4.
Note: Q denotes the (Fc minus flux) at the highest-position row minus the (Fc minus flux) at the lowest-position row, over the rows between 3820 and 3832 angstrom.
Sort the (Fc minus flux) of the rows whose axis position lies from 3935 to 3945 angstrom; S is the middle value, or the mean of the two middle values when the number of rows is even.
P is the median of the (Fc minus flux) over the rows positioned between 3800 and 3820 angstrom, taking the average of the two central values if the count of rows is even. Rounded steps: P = -0.025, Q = 0.003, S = 0.07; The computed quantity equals 0.4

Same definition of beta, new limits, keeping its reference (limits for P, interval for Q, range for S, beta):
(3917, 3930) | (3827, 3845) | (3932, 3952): 0.3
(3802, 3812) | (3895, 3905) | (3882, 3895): -3.8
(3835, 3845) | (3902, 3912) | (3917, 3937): -0.4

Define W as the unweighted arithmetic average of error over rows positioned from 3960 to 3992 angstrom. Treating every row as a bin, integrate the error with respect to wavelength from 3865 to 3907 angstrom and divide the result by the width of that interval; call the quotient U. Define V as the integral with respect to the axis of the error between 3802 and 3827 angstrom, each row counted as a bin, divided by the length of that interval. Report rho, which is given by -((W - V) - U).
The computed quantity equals 0.0297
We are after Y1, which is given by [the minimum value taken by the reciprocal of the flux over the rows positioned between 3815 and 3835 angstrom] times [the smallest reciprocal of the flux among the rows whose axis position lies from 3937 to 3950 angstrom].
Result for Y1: 2.25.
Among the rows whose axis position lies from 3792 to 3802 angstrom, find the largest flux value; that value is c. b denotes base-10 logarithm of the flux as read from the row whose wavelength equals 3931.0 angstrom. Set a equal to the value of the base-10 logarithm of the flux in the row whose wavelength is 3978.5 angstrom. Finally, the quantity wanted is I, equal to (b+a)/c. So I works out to -0.65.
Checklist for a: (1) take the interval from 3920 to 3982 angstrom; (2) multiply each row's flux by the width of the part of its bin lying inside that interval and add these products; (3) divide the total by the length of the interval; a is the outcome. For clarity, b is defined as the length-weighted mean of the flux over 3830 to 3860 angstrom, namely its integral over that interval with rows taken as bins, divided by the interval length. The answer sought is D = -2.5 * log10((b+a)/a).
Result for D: -0.80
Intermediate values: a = 0.62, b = 0.673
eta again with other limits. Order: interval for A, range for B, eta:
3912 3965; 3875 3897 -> 0.628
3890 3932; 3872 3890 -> 0.665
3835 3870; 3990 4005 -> 0.574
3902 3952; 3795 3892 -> 0.634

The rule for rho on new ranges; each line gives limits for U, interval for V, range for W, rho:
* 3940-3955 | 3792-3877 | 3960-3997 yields 0.0305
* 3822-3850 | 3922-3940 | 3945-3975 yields 0.0314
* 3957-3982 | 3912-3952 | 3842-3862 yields 0.0236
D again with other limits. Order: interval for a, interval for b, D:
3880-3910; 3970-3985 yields -0.68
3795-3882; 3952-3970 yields -0.71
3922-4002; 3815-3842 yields -0.81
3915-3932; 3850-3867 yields -0.80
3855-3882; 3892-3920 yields -0.73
